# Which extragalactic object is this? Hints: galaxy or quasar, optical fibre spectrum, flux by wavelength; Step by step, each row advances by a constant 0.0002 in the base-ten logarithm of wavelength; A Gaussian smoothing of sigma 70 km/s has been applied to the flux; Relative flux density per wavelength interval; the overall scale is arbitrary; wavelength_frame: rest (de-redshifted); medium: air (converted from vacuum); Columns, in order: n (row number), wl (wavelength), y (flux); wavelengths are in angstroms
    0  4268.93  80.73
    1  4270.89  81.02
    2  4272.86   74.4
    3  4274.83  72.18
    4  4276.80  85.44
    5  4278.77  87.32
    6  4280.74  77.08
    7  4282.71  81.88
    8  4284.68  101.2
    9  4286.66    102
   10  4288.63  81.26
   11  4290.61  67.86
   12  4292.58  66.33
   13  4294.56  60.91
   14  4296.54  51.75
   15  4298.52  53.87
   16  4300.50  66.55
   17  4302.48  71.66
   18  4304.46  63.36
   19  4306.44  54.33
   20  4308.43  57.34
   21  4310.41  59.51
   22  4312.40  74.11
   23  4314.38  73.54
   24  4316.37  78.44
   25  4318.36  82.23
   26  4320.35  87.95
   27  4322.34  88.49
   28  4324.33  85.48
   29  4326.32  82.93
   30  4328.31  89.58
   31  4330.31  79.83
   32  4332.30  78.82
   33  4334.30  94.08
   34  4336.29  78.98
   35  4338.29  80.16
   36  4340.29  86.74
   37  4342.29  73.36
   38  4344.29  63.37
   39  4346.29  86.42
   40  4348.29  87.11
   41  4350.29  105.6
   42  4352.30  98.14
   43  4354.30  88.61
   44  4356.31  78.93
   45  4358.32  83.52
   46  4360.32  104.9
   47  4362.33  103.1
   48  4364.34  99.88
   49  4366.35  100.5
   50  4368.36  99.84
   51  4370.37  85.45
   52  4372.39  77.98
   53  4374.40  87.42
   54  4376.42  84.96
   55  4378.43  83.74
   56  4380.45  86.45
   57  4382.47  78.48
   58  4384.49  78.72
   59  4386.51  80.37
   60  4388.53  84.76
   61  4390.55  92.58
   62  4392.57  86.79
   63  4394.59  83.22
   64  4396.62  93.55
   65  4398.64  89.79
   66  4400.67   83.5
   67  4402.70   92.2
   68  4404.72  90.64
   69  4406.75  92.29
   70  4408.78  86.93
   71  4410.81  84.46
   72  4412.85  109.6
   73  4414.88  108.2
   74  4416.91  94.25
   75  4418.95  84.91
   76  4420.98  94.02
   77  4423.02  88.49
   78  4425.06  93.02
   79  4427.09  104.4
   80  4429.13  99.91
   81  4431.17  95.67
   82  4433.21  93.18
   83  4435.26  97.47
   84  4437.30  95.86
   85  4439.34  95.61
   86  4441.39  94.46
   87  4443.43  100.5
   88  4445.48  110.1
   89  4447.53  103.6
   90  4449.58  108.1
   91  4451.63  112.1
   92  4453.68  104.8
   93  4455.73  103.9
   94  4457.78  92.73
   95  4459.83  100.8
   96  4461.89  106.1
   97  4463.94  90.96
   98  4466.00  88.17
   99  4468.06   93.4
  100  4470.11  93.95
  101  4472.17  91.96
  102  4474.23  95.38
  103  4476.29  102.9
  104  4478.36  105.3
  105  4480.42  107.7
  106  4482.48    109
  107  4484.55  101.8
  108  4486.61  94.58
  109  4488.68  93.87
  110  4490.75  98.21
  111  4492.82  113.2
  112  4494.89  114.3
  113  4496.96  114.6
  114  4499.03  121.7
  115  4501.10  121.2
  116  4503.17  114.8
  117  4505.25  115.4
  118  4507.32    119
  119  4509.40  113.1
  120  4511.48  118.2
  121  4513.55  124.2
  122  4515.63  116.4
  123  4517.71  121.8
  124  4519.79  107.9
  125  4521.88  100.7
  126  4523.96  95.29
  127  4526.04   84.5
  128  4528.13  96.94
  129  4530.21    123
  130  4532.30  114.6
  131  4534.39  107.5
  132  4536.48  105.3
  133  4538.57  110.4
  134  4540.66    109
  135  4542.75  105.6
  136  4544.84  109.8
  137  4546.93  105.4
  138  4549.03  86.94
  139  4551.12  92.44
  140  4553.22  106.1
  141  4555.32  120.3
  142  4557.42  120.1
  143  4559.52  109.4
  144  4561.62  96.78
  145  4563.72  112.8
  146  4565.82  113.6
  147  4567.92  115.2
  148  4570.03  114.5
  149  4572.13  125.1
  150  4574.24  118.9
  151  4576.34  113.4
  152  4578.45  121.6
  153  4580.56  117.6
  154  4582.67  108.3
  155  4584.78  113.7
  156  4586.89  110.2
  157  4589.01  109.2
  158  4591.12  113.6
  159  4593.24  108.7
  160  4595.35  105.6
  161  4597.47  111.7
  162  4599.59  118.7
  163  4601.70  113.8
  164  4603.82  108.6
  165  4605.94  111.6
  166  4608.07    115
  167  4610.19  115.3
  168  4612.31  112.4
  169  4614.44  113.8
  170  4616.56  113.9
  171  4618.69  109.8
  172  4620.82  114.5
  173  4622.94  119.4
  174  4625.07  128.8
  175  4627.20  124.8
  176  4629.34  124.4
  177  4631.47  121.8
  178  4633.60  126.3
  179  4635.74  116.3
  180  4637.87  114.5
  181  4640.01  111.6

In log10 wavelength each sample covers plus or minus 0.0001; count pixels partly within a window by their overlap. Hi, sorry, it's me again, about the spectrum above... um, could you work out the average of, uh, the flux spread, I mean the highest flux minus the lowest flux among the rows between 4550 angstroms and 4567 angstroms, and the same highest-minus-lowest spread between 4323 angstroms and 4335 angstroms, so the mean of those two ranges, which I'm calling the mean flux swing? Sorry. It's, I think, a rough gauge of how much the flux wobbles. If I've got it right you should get 22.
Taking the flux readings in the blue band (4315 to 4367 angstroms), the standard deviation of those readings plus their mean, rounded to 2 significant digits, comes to 97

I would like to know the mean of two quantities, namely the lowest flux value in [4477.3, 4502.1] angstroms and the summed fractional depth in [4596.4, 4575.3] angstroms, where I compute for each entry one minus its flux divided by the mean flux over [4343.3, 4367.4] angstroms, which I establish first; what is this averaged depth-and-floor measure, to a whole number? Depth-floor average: 46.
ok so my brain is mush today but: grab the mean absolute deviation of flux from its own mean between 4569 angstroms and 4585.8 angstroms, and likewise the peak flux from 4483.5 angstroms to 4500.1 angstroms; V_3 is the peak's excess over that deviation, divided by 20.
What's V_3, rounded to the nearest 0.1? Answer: 5.9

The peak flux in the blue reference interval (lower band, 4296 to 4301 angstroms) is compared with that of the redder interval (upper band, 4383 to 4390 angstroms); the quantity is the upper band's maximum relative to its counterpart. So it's 1.27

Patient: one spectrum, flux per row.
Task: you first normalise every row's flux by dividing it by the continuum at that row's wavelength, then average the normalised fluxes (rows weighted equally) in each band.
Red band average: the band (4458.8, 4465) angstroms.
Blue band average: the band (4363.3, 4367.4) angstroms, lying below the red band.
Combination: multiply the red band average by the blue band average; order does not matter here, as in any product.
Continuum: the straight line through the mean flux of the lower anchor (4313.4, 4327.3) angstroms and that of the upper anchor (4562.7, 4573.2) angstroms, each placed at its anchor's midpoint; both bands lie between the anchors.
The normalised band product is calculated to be 1.10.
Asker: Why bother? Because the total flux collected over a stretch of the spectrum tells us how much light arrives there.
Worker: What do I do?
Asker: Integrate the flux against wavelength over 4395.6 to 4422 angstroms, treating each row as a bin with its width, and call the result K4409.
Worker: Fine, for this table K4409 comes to 2445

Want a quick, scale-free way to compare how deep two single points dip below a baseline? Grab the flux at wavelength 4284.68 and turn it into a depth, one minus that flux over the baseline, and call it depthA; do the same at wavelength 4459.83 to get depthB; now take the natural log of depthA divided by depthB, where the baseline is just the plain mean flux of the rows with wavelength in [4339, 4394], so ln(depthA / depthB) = 0.0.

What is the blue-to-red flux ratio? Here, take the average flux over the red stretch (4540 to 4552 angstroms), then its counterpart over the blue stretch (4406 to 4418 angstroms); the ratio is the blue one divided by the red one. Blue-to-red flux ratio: 0.945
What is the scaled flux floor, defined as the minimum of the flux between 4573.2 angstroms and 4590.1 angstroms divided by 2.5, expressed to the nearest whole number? 43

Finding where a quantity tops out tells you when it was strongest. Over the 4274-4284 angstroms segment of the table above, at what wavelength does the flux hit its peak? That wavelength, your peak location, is 4278.77 angstroms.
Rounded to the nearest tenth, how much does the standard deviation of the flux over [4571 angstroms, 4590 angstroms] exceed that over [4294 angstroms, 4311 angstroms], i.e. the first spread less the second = -0.6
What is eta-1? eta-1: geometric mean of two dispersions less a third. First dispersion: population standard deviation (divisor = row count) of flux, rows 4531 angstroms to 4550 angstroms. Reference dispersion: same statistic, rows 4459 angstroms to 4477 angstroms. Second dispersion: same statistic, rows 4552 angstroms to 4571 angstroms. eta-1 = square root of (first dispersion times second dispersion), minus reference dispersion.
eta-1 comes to 1.5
